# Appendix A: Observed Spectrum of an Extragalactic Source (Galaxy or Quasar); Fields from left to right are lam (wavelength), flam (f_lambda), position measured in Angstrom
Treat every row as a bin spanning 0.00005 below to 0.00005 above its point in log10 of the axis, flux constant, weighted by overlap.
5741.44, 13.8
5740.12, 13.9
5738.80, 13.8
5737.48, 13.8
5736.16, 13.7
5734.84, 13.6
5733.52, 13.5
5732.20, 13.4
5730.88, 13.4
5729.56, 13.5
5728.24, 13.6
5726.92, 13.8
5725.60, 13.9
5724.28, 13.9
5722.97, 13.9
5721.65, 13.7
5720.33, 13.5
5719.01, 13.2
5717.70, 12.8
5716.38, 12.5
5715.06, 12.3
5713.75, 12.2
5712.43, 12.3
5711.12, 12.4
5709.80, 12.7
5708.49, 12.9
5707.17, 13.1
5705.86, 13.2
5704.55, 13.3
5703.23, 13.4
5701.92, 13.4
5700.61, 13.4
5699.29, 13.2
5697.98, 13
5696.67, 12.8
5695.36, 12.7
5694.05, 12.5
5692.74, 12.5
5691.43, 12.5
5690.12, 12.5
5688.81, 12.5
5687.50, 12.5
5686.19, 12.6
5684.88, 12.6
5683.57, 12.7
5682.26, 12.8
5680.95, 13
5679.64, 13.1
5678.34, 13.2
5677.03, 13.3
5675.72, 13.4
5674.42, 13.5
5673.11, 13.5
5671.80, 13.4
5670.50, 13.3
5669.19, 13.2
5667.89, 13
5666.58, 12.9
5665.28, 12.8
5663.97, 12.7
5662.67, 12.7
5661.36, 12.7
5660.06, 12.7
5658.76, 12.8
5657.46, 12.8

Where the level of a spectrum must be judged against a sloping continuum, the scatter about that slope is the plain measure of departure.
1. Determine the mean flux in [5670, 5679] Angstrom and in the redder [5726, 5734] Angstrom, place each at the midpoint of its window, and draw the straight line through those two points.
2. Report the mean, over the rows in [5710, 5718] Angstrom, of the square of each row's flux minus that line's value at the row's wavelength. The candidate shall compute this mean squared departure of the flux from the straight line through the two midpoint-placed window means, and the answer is 1.2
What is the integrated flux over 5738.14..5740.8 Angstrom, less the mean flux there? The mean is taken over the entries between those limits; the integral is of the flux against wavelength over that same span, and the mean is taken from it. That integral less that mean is 23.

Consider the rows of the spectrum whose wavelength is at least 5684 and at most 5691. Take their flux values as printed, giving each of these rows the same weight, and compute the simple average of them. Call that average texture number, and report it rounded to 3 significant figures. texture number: 12.5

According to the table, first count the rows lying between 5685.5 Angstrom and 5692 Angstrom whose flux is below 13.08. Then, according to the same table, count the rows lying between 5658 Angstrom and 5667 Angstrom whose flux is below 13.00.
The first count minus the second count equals -2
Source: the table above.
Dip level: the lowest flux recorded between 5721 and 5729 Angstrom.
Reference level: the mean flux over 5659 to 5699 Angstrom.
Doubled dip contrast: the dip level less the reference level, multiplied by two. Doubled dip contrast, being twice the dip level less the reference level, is 1.4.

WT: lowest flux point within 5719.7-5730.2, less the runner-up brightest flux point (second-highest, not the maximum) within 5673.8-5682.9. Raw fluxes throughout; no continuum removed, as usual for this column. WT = 0.1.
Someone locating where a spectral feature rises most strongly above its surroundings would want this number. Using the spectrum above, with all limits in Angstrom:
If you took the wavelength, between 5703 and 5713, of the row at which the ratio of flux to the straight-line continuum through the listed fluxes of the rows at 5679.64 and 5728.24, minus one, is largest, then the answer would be 5703.23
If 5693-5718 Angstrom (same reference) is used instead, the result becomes 5700.61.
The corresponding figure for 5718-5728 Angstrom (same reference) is 5722.97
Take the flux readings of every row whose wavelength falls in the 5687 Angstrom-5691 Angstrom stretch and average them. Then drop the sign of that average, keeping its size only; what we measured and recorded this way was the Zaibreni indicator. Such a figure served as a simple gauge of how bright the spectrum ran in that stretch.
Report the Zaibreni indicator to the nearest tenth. 12.5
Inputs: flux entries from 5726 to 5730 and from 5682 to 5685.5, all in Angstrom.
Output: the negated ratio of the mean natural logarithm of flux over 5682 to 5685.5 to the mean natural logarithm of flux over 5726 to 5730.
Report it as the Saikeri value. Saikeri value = -0.97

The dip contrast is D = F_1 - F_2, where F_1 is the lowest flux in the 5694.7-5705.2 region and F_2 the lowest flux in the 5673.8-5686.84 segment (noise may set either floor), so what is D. 0.10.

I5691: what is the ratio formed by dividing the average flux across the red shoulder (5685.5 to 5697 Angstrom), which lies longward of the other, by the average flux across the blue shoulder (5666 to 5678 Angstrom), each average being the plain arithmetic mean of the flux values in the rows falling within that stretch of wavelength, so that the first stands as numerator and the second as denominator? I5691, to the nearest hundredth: 0.95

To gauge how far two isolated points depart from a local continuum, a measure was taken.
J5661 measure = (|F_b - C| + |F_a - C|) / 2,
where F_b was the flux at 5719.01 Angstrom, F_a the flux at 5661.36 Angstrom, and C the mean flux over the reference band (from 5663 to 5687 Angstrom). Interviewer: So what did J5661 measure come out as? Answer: 0.25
